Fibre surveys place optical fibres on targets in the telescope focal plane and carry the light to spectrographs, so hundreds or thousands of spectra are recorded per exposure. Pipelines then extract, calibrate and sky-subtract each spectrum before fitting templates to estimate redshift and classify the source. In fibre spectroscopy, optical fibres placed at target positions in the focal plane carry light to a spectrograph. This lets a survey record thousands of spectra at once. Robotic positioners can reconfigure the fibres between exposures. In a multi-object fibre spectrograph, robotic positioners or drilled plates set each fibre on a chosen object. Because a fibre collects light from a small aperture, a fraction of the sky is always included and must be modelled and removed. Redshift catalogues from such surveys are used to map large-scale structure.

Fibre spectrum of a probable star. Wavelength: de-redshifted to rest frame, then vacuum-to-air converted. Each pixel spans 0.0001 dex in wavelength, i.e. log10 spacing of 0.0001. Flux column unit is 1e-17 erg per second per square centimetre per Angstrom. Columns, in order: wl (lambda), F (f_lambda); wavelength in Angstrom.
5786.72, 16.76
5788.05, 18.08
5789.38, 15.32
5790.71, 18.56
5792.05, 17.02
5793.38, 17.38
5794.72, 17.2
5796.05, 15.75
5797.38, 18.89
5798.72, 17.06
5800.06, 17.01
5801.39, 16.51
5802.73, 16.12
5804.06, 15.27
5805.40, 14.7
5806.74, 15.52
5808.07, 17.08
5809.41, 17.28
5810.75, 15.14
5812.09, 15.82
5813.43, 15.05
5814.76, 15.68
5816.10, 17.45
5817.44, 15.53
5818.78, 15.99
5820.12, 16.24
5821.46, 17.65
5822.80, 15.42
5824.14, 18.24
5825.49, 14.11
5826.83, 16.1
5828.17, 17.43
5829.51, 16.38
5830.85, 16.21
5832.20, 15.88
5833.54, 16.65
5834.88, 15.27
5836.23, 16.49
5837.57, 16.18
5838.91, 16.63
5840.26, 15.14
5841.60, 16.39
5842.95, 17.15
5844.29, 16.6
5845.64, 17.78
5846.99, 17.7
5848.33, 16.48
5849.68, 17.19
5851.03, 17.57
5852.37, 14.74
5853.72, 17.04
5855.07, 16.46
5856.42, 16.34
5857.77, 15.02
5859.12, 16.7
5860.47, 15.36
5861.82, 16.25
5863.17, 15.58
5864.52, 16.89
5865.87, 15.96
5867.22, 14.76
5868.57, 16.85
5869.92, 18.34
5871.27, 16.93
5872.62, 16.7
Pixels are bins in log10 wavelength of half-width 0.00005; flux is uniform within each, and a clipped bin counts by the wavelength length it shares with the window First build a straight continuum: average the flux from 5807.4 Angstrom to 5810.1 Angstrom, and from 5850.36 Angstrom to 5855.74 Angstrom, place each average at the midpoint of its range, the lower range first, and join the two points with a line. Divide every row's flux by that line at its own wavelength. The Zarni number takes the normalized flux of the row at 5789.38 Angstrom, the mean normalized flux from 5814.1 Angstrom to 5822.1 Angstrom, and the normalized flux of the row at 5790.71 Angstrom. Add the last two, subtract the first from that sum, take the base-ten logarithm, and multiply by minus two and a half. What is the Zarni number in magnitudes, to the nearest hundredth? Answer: -0.15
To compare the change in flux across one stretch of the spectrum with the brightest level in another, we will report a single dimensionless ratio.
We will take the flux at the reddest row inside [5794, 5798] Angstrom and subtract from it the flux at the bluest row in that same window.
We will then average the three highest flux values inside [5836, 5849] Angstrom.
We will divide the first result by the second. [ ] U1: 0.10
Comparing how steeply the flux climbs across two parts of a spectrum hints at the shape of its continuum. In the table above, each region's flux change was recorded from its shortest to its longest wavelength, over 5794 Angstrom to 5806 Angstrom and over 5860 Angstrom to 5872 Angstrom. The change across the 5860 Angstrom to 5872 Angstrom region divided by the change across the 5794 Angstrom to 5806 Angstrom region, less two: -2.6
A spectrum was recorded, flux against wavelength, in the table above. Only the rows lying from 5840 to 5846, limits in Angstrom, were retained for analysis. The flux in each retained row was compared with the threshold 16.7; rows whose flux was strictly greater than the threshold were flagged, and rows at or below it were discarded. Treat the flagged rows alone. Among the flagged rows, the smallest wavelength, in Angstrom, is 5842.95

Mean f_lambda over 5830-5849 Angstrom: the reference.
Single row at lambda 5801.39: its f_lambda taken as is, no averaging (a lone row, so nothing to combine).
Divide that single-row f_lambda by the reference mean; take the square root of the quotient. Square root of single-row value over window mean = 1.001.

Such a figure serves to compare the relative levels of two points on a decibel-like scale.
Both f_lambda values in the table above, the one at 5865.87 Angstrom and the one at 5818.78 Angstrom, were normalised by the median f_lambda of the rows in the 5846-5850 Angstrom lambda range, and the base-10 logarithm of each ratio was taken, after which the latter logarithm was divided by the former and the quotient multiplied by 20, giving 19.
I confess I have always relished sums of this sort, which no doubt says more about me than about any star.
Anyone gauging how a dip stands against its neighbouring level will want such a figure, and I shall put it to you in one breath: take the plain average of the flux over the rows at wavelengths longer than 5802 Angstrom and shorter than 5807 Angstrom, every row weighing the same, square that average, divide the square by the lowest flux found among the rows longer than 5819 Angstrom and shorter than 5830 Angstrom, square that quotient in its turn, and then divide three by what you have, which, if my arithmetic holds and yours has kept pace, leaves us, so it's 0.0106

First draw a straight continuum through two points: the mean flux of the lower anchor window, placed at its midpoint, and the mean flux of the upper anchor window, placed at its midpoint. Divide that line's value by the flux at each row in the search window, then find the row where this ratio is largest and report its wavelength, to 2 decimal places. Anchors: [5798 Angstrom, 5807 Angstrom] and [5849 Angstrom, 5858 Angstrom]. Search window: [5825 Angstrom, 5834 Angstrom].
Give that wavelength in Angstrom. 5825.49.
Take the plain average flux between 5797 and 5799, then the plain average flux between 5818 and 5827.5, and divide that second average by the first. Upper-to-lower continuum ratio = 0.90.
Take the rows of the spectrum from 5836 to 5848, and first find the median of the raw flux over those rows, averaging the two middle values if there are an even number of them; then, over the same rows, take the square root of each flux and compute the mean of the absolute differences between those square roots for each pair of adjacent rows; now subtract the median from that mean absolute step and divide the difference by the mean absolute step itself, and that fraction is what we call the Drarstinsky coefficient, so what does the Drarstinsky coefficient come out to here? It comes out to -176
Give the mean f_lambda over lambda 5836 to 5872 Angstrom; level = 16.5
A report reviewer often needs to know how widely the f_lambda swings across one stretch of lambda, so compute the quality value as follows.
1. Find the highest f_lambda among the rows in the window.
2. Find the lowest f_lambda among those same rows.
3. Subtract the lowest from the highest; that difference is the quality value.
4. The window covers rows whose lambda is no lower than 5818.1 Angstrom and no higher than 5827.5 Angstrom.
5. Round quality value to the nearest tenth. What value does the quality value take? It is 4.1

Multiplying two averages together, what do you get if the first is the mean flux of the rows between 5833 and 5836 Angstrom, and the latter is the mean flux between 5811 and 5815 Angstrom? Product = 248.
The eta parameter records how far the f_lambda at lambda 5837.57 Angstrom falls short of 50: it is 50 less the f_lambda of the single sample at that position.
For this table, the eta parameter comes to 33.8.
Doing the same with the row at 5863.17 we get 34.4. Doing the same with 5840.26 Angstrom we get 34.9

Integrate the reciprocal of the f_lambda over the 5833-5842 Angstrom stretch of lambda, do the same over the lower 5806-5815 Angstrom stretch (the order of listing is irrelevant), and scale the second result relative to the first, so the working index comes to 1.01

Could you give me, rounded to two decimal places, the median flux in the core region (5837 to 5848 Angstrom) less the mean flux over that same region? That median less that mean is -0.08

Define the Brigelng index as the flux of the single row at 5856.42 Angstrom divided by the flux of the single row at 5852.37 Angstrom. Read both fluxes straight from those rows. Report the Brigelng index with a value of 1.11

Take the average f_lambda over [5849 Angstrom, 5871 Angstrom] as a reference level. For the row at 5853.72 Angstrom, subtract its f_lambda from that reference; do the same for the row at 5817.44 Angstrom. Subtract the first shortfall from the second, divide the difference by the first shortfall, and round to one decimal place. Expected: -2.1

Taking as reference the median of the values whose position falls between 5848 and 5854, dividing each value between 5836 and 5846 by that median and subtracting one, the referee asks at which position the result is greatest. 5845.64 Angstrom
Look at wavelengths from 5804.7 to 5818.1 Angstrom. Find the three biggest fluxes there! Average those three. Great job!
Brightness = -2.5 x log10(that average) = -3.09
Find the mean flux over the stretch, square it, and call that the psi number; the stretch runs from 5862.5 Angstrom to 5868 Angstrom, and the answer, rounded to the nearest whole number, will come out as 250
